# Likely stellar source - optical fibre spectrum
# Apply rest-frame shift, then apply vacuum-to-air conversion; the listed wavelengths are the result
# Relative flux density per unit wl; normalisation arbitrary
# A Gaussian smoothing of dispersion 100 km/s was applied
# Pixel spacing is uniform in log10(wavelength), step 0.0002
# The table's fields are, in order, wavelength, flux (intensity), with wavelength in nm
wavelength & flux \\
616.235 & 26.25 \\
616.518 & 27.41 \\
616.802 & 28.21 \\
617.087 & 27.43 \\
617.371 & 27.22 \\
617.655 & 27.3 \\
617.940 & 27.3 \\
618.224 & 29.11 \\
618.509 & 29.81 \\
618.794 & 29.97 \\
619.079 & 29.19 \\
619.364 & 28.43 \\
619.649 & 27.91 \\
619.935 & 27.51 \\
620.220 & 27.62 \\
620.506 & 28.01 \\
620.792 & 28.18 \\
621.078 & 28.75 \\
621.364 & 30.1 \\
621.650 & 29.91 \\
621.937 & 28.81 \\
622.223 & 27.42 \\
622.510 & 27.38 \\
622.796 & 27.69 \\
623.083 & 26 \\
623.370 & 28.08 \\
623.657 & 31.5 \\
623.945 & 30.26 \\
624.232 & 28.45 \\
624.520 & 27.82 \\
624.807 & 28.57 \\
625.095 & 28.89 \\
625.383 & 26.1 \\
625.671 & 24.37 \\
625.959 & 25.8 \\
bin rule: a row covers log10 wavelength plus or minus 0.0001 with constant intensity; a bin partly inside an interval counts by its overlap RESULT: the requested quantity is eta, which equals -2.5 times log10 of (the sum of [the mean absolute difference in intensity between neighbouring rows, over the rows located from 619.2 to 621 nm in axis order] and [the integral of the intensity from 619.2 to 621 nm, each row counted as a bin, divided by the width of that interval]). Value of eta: -3.63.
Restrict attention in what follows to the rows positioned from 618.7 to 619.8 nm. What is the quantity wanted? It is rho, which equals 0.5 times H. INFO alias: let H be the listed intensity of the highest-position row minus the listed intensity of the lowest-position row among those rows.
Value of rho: -1.03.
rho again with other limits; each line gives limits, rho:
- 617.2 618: 0.04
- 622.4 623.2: -0.69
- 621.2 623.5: -1.01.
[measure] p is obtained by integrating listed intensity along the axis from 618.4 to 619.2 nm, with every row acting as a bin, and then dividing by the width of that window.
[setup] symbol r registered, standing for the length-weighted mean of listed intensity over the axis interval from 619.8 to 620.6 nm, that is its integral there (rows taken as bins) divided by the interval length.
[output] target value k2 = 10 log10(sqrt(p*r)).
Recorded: 14.6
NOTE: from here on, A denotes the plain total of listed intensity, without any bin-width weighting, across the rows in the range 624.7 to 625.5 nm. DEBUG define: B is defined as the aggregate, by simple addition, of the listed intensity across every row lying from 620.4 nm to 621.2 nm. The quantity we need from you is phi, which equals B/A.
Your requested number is 1.02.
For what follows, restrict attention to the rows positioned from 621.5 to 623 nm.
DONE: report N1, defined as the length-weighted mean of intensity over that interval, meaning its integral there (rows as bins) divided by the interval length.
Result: 28.2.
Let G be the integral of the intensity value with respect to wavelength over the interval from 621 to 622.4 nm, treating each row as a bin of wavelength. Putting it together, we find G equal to 41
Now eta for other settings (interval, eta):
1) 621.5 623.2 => -3.65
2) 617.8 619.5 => -3.69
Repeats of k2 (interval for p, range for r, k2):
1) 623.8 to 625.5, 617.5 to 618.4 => 14.5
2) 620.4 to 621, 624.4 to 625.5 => 14.5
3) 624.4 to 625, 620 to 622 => 14.5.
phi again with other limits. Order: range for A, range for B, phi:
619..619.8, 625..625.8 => 0.93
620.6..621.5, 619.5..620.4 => 0.95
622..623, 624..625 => 1.03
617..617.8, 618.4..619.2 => 1.09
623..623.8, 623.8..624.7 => 1.01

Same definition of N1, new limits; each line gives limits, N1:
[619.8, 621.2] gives 28.0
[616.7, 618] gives 27.5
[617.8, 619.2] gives 29.1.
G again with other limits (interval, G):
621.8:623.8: 56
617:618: 27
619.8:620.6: 22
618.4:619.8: 41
